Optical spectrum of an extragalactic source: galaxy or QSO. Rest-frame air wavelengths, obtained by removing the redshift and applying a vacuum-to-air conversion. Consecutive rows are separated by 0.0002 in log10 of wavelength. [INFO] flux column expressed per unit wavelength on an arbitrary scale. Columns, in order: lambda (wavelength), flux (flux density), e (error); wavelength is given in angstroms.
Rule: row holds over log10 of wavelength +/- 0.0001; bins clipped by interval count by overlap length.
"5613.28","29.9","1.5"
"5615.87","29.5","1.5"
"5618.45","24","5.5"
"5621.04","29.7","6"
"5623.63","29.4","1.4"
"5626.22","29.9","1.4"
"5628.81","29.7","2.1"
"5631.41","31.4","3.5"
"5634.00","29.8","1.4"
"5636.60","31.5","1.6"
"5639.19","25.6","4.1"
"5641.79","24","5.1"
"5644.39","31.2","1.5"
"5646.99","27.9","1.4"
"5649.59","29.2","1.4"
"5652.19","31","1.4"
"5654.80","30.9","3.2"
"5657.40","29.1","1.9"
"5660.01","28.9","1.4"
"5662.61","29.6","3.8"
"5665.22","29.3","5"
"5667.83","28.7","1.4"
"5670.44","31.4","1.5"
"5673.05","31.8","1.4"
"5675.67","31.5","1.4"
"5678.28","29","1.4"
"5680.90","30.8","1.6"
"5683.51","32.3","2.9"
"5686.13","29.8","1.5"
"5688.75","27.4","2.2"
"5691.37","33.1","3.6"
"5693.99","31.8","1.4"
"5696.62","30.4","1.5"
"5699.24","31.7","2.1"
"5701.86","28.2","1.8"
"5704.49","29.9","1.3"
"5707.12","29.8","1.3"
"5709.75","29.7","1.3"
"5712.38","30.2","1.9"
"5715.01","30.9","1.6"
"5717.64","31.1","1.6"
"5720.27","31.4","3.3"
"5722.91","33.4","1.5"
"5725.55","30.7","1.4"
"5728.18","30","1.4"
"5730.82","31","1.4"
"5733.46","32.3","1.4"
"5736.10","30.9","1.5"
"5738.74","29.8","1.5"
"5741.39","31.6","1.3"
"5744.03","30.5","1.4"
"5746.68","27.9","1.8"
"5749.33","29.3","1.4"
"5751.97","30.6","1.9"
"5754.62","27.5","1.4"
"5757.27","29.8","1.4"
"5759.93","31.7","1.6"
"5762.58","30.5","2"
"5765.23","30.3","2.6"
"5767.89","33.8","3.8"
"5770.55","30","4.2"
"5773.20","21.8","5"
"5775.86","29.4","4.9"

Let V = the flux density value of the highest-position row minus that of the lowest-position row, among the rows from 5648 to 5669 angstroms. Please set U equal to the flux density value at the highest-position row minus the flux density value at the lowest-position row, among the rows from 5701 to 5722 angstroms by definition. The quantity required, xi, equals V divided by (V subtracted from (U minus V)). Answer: -0.1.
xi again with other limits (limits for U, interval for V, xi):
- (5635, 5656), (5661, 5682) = -0.4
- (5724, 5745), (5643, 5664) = -0.5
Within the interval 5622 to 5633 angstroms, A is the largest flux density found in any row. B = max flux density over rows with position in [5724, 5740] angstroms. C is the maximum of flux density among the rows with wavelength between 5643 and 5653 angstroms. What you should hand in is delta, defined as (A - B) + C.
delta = 30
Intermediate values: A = 31.4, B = 32.3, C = 31.2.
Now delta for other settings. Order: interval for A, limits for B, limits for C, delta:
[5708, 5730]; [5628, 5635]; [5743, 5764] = 34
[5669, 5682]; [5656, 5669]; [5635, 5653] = 34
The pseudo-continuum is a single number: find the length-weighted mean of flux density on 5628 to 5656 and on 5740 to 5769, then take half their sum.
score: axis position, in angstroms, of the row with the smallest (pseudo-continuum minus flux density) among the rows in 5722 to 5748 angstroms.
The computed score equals 5722.91 angstroms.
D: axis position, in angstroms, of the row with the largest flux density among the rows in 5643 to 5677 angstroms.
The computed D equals 5673.05 angstroms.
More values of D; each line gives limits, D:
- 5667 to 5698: 5691.37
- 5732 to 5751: 5733.46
